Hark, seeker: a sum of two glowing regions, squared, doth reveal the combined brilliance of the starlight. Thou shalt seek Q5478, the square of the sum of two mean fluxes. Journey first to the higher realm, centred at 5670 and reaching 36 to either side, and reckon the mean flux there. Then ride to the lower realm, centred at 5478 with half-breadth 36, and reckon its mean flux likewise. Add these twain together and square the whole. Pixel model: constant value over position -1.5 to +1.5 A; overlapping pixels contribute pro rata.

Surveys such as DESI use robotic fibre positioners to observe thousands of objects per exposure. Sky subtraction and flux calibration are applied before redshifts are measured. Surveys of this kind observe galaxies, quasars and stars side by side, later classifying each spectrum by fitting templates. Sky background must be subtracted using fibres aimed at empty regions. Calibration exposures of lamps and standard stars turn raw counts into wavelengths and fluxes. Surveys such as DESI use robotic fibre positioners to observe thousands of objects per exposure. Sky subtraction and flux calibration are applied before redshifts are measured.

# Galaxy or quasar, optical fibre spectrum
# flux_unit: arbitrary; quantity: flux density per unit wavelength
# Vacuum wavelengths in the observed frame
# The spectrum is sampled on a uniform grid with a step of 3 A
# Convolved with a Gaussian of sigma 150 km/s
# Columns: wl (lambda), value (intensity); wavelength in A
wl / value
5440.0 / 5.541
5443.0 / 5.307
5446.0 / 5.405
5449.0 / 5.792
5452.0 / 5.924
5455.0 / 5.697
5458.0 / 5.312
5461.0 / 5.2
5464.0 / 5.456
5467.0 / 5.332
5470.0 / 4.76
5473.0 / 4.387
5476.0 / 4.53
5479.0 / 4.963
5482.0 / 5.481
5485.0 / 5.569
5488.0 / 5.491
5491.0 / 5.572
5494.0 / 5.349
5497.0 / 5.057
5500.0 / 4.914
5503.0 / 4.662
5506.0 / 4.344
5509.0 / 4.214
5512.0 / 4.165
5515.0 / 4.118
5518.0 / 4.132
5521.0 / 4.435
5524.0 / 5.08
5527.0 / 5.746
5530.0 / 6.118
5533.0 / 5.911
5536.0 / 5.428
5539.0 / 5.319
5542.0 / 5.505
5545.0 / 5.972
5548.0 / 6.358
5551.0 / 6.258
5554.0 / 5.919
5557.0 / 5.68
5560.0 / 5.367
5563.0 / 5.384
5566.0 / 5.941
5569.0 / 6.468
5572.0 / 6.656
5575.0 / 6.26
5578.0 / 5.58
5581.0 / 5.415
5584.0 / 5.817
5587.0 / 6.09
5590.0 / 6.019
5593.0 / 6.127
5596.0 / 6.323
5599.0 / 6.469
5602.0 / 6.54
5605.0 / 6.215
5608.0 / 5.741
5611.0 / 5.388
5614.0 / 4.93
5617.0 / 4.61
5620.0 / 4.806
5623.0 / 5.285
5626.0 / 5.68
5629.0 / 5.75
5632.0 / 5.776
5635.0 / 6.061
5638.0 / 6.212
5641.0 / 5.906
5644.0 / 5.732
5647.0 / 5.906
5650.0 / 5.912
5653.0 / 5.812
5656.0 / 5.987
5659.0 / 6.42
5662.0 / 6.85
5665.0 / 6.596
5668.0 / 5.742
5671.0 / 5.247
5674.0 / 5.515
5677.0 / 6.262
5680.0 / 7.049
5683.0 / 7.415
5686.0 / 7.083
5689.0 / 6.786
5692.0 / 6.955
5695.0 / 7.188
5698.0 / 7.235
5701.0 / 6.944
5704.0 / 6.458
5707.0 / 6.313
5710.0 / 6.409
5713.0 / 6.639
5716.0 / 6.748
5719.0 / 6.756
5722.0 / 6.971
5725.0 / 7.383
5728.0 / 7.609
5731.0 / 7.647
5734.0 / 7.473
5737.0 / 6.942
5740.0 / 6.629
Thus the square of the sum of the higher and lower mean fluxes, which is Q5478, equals 132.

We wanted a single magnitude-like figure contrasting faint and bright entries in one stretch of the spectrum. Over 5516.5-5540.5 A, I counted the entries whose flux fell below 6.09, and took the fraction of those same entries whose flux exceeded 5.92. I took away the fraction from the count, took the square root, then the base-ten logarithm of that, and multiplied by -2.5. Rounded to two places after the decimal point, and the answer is -1.05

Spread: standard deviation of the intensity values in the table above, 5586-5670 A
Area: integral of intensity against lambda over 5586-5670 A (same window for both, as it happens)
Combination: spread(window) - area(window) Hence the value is -494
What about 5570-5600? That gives -182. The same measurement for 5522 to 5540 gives -100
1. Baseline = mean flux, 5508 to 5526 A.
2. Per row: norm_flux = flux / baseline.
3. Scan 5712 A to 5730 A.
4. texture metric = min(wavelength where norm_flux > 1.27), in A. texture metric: 5713.0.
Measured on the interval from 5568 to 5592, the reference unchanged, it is 5569.0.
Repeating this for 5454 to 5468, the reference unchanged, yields 5455.0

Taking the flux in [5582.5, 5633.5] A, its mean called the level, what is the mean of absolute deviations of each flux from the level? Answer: 0.44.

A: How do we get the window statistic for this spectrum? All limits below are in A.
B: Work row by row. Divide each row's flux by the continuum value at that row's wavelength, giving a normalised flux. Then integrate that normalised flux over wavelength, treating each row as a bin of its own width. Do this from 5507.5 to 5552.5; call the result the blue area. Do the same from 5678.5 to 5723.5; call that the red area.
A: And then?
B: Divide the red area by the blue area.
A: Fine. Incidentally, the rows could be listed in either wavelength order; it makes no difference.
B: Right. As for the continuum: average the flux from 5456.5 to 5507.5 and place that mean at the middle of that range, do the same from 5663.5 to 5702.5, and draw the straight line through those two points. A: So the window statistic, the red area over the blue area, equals 1.06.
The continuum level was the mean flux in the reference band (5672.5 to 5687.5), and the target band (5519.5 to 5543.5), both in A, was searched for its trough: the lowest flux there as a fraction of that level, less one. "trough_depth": -0.33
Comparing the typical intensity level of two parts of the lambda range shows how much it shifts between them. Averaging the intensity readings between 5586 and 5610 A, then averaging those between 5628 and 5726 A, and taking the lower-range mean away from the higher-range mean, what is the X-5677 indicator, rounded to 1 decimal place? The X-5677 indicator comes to 0.2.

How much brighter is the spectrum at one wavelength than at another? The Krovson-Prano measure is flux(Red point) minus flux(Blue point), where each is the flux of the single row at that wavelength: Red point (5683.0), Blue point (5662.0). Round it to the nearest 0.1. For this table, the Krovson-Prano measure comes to 0.6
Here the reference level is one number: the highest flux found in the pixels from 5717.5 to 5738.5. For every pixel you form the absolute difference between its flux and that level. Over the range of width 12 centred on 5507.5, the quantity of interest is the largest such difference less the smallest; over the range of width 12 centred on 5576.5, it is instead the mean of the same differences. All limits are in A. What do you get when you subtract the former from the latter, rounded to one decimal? 1.2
